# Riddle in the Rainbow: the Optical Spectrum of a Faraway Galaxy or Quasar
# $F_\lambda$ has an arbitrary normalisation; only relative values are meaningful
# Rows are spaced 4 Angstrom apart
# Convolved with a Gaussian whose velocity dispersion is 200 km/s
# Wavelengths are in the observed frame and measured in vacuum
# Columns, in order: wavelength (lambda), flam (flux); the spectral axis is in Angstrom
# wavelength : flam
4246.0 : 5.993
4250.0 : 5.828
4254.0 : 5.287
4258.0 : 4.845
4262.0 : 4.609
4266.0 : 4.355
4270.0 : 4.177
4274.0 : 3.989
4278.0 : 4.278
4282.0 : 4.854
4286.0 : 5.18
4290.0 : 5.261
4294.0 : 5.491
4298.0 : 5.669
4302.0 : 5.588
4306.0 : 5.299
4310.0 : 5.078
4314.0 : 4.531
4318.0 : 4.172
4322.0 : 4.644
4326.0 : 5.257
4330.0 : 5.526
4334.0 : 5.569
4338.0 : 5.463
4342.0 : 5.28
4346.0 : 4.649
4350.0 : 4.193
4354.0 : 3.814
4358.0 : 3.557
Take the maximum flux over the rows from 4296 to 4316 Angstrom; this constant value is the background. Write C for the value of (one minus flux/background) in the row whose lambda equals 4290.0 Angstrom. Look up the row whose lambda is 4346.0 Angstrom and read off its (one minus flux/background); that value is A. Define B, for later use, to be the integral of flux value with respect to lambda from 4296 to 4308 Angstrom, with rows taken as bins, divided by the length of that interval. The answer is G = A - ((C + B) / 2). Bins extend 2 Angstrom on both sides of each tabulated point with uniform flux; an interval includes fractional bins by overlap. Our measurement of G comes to -2.62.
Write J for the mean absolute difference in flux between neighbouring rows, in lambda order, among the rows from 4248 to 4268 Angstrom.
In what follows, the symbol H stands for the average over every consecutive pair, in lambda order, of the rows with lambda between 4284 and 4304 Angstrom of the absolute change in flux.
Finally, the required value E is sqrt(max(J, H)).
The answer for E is 0.607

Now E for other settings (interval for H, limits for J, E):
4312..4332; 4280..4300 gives 0.654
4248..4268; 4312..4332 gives 0.654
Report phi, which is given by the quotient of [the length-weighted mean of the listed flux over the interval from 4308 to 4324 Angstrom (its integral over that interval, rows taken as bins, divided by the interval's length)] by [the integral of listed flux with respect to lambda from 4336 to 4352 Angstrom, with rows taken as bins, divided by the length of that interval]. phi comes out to 0.94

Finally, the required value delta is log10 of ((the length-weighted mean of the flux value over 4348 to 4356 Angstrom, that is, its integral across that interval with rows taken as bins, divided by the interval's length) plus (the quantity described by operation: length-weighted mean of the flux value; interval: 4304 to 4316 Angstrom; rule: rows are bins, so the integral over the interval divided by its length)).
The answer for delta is 0.95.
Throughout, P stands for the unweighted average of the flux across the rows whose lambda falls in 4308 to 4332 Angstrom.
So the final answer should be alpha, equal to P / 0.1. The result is 49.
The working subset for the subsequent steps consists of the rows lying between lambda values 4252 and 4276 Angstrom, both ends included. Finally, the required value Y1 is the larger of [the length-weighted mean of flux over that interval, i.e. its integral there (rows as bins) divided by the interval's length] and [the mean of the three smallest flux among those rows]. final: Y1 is 4.5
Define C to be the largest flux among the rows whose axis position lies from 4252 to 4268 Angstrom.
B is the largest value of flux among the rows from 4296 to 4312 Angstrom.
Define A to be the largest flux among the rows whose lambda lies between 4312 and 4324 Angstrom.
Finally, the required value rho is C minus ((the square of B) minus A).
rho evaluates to -22.2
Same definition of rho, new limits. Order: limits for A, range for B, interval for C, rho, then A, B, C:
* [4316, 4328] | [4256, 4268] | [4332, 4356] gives -12.6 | 5.257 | 4.845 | 5.569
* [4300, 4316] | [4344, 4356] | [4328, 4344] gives -10.5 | 5.588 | 4.649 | 5.569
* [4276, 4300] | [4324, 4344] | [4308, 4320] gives -20.3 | 5.669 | 5.569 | 5.078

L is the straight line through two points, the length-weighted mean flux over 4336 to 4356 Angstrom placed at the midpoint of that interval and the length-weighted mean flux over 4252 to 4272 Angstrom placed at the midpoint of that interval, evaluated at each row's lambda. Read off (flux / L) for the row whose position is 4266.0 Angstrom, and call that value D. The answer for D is 0.94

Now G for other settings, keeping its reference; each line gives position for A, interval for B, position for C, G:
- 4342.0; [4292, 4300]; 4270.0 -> -2.85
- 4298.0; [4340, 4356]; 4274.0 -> -2.39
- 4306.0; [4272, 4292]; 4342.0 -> -2.33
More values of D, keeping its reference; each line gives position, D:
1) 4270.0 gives 0.90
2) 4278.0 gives 0.92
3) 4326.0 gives 1.12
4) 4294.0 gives 1.18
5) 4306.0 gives 1.14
